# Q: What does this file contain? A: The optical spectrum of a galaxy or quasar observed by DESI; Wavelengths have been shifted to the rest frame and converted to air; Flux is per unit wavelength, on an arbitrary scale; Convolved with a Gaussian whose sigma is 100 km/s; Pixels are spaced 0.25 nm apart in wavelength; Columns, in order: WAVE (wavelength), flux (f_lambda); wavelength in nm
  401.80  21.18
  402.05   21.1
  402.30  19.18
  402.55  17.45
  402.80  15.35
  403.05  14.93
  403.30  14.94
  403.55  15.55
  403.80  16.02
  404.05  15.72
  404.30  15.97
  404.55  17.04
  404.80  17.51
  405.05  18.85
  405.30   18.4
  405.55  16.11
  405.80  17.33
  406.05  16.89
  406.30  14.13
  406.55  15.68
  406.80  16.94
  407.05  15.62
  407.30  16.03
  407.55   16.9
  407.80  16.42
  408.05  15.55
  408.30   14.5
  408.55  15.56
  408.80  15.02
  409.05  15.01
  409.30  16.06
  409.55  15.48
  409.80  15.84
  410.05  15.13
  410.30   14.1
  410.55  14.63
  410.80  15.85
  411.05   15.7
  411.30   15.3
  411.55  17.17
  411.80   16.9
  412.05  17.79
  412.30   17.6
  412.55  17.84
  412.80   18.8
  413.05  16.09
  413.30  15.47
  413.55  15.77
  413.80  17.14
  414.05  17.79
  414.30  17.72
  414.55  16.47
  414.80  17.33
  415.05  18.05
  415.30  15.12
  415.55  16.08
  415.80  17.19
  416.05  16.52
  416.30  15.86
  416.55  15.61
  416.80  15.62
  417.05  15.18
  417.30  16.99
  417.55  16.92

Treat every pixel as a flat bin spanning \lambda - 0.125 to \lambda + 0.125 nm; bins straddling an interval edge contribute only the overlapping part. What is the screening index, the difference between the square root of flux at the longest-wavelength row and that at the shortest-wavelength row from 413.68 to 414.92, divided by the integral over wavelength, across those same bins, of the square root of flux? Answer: 0.00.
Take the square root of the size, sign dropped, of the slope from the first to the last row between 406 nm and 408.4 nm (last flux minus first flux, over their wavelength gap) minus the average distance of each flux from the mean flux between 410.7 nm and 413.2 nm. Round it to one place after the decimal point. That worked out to 1.4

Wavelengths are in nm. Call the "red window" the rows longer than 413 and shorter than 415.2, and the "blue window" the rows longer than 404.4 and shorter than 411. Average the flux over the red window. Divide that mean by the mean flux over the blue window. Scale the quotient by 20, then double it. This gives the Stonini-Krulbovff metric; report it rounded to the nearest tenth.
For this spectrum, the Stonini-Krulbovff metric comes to 42.1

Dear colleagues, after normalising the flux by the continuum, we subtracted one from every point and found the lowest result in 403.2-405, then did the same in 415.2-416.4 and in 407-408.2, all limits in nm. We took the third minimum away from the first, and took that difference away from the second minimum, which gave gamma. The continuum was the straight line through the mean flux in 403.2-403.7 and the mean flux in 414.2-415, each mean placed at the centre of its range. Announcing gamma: -0.14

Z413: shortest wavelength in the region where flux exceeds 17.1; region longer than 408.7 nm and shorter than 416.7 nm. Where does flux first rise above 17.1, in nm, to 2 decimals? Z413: 411.55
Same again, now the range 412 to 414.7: 412.05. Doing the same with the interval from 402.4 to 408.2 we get 402.55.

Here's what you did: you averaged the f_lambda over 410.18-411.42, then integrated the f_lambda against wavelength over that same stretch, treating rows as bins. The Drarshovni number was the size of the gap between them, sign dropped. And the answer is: 4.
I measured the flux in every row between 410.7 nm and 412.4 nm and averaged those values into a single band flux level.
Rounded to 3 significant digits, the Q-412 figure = 16.6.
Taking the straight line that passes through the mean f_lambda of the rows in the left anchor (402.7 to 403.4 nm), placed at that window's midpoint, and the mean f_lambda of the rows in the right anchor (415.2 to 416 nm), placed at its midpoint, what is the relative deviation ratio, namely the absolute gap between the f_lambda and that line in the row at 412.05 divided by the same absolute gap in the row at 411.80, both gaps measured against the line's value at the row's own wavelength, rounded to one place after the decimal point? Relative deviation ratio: 1.8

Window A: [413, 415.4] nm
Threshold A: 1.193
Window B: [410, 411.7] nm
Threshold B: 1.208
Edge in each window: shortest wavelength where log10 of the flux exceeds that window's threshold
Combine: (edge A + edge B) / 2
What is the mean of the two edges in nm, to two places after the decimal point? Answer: 412.30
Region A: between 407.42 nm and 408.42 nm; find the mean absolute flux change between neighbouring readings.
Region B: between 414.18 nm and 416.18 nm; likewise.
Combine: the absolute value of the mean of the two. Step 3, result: 1.0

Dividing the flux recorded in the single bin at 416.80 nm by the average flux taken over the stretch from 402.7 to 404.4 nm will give 1.01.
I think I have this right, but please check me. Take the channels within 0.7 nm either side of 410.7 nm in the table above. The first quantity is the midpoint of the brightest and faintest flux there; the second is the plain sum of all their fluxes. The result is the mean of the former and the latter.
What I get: 53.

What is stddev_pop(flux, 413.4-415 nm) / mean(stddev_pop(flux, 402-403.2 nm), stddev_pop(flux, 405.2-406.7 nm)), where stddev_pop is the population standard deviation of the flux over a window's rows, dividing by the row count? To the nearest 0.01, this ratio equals 0.39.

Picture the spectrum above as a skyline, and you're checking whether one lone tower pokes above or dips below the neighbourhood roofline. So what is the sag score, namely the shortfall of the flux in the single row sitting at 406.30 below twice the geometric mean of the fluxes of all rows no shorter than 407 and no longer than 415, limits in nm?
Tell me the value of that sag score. 18.2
